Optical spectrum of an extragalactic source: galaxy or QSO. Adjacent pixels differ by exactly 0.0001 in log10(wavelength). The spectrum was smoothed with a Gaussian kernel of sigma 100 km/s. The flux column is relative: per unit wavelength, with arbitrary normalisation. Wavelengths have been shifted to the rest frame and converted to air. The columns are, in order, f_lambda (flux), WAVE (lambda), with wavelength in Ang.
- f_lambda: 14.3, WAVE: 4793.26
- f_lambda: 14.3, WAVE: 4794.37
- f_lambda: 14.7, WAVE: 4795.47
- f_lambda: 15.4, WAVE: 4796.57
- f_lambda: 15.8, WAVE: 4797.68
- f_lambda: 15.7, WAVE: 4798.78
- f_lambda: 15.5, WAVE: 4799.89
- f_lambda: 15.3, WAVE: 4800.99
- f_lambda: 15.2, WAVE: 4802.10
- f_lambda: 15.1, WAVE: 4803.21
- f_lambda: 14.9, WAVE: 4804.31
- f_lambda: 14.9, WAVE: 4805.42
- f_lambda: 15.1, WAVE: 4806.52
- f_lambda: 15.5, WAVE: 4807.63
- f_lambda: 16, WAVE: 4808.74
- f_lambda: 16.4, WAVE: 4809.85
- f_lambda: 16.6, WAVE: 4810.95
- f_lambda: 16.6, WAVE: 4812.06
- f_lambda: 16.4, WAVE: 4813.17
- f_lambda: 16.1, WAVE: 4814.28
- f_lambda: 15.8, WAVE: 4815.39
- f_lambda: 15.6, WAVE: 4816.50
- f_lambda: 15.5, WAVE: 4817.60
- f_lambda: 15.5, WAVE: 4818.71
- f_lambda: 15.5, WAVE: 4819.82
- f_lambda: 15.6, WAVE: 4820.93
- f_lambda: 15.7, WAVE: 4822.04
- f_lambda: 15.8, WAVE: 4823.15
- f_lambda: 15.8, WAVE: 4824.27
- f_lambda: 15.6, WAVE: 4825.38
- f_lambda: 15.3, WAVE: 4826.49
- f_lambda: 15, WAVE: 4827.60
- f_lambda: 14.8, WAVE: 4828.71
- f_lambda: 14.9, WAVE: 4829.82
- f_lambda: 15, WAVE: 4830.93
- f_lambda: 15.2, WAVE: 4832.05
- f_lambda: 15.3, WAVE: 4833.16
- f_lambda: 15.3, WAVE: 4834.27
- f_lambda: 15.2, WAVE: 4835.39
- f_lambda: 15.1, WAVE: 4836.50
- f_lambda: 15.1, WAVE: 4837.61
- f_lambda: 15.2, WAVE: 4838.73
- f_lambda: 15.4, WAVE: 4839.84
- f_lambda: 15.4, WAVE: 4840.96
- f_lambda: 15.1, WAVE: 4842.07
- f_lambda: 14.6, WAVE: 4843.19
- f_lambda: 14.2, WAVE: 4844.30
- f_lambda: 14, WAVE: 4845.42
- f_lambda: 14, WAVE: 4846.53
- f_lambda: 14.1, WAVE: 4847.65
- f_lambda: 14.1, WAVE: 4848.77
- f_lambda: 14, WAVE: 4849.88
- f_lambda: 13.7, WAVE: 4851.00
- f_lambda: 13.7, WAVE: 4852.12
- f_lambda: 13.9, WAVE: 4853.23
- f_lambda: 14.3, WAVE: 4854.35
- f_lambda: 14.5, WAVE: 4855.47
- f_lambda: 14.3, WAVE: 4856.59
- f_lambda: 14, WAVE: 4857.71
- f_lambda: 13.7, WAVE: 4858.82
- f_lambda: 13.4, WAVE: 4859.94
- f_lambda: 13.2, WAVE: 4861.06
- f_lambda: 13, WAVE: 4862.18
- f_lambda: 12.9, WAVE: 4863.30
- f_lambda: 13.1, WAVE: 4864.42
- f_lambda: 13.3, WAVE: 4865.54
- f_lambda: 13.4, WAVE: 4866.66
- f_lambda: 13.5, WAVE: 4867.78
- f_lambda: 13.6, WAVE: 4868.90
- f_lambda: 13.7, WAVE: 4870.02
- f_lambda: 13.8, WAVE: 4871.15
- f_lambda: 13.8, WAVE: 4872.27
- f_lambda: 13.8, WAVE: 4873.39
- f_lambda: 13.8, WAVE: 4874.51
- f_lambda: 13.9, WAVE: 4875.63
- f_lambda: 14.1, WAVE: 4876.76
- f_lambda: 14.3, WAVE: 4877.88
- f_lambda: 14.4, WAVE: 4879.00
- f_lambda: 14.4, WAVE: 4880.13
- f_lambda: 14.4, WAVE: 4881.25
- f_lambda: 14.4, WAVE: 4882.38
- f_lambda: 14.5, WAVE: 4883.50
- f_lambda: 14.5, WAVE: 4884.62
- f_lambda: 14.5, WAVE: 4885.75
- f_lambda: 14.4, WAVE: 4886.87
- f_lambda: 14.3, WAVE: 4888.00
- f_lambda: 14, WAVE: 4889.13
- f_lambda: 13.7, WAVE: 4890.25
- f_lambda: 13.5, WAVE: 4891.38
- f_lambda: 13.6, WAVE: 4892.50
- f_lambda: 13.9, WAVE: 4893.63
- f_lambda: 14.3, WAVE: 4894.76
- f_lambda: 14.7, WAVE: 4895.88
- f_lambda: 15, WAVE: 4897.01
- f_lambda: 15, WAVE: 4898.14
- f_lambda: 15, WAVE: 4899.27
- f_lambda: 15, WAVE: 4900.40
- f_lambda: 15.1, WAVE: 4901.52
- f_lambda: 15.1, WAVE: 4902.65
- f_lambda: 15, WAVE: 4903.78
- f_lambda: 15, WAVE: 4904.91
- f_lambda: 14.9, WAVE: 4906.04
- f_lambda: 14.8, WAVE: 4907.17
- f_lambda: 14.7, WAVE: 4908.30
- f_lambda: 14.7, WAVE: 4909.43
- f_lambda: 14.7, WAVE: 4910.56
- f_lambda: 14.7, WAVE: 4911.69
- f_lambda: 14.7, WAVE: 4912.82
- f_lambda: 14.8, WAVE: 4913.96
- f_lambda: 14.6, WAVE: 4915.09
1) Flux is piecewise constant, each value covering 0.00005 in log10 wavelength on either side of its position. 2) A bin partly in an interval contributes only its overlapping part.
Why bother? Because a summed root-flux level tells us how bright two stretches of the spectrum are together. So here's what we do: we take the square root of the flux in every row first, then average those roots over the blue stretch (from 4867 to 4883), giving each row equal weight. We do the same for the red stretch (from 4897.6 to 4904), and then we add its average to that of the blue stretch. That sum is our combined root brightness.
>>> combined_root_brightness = 7.62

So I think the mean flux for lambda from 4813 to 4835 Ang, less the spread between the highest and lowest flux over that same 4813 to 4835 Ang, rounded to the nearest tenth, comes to 13.9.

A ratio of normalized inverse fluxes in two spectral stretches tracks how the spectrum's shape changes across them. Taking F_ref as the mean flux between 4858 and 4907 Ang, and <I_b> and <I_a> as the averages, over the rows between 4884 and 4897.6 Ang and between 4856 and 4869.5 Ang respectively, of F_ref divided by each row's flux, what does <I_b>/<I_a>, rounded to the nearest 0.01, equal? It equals 0.95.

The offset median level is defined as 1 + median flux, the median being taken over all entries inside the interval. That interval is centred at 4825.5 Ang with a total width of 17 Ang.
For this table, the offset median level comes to 16.5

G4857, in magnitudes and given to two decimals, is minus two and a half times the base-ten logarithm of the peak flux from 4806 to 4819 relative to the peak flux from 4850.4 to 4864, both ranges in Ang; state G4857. -0.15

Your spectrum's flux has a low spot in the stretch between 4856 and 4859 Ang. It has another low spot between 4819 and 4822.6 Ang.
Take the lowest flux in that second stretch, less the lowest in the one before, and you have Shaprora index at 1.8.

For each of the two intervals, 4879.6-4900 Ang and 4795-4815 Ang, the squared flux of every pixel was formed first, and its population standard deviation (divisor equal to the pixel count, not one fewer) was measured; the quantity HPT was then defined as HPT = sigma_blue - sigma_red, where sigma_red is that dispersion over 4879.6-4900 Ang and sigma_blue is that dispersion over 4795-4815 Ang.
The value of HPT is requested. 6.0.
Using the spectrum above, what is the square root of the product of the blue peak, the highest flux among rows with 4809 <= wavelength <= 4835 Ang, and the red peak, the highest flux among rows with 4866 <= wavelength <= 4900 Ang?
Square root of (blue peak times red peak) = 15.8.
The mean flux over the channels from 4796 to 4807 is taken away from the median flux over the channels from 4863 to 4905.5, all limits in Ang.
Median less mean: -1.0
